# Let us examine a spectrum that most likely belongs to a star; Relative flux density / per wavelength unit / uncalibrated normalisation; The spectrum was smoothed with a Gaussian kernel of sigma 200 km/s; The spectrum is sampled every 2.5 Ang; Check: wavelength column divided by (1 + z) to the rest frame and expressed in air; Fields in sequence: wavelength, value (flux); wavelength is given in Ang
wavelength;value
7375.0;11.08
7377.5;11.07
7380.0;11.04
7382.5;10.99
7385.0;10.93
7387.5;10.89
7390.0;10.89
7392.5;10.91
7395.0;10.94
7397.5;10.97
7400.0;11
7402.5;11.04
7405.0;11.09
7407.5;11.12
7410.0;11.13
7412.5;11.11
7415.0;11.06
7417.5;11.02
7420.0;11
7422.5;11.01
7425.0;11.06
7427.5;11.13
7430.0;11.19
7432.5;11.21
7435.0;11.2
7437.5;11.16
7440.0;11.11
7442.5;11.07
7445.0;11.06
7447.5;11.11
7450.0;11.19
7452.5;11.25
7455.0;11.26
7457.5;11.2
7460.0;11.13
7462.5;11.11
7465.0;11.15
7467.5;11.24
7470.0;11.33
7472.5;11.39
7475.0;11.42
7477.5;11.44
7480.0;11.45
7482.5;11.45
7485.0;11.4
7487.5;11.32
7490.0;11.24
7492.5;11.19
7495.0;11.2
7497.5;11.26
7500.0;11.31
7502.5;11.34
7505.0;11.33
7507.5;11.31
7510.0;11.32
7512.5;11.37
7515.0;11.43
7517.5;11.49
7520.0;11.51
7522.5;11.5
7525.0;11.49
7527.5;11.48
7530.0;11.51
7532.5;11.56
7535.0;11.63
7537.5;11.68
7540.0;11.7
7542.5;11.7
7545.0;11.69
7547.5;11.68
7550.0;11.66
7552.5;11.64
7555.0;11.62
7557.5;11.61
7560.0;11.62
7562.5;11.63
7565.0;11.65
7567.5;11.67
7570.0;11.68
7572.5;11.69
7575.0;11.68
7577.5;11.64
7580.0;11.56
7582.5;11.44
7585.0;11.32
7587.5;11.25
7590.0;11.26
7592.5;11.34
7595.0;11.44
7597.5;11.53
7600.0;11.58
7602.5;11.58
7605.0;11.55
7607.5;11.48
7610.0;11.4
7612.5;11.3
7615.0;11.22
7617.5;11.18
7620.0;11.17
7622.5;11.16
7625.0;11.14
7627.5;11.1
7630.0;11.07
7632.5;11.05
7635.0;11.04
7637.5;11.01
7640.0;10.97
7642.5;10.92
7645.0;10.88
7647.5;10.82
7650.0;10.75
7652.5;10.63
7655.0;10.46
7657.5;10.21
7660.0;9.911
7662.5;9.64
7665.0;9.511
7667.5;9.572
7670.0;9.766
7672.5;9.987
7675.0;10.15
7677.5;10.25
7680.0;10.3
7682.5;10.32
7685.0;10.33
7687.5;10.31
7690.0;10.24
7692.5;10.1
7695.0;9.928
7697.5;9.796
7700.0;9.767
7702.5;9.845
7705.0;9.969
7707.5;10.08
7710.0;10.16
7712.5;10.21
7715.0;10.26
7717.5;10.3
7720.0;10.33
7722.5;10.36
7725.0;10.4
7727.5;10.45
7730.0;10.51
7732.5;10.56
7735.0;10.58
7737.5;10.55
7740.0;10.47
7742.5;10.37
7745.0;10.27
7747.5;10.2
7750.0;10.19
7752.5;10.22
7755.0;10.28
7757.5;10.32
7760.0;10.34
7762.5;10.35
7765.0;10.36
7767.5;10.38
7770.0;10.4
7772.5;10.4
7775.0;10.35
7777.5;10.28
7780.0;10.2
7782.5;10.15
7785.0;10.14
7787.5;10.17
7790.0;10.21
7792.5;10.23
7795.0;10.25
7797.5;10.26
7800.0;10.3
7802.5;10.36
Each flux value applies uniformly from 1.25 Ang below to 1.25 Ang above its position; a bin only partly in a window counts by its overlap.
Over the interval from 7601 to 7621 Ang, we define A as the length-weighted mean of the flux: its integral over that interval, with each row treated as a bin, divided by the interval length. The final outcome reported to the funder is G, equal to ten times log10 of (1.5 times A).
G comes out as 12.32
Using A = 11.4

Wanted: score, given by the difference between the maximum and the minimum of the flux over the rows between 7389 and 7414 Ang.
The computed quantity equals 0.2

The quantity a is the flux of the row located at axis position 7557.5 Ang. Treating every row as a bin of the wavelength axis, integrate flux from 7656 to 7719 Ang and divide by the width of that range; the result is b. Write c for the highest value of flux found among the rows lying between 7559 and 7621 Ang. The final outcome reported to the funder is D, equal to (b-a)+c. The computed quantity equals 10.1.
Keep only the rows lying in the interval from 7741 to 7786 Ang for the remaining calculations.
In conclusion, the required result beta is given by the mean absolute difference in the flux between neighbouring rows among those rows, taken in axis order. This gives 0.038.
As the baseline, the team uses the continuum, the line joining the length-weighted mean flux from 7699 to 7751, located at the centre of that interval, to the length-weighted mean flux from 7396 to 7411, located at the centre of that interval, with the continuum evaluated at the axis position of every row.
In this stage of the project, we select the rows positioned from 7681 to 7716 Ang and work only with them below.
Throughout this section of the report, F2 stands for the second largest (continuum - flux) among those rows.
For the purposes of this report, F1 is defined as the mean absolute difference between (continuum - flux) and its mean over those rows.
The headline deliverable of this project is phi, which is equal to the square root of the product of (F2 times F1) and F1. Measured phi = 0.123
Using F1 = 0.166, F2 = 0.551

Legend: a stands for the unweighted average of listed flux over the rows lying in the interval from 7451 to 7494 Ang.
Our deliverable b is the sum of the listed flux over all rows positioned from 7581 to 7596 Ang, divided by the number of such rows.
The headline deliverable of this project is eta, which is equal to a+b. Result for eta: 22.6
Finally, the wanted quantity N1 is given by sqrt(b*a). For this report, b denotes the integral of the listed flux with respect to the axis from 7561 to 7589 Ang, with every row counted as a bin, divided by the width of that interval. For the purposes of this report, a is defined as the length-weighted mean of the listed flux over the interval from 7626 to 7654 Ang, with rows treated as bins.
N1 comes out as 11.2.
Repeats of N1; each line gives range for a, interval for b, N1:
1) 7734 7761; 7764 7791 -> 10.3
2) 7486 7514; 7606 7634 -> 11.3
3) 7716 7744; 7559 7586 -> 11.0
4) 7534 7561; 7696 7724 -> 10.9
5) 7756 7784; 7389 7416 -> 10.7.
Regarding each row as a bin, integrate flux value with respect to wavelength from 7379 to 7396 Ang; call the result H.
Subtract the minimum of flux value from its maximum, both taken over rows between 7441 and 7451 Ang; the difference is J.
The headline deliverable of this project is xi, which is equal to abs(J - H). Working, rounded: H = 186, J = 0.13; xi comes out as 186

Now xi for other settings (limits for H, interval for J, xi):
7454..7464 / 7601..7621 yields 111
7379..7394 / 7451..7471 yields 164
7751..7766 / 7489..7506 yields 154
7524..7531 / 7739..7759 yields 80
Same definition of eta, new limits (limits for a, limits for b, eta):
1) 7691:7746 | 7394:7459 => 21.3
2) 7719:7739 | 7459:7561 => 21.9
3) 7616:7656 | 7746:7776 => 21.3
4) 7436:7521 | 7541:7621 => 22.8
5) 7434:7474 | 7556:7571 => 22.8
